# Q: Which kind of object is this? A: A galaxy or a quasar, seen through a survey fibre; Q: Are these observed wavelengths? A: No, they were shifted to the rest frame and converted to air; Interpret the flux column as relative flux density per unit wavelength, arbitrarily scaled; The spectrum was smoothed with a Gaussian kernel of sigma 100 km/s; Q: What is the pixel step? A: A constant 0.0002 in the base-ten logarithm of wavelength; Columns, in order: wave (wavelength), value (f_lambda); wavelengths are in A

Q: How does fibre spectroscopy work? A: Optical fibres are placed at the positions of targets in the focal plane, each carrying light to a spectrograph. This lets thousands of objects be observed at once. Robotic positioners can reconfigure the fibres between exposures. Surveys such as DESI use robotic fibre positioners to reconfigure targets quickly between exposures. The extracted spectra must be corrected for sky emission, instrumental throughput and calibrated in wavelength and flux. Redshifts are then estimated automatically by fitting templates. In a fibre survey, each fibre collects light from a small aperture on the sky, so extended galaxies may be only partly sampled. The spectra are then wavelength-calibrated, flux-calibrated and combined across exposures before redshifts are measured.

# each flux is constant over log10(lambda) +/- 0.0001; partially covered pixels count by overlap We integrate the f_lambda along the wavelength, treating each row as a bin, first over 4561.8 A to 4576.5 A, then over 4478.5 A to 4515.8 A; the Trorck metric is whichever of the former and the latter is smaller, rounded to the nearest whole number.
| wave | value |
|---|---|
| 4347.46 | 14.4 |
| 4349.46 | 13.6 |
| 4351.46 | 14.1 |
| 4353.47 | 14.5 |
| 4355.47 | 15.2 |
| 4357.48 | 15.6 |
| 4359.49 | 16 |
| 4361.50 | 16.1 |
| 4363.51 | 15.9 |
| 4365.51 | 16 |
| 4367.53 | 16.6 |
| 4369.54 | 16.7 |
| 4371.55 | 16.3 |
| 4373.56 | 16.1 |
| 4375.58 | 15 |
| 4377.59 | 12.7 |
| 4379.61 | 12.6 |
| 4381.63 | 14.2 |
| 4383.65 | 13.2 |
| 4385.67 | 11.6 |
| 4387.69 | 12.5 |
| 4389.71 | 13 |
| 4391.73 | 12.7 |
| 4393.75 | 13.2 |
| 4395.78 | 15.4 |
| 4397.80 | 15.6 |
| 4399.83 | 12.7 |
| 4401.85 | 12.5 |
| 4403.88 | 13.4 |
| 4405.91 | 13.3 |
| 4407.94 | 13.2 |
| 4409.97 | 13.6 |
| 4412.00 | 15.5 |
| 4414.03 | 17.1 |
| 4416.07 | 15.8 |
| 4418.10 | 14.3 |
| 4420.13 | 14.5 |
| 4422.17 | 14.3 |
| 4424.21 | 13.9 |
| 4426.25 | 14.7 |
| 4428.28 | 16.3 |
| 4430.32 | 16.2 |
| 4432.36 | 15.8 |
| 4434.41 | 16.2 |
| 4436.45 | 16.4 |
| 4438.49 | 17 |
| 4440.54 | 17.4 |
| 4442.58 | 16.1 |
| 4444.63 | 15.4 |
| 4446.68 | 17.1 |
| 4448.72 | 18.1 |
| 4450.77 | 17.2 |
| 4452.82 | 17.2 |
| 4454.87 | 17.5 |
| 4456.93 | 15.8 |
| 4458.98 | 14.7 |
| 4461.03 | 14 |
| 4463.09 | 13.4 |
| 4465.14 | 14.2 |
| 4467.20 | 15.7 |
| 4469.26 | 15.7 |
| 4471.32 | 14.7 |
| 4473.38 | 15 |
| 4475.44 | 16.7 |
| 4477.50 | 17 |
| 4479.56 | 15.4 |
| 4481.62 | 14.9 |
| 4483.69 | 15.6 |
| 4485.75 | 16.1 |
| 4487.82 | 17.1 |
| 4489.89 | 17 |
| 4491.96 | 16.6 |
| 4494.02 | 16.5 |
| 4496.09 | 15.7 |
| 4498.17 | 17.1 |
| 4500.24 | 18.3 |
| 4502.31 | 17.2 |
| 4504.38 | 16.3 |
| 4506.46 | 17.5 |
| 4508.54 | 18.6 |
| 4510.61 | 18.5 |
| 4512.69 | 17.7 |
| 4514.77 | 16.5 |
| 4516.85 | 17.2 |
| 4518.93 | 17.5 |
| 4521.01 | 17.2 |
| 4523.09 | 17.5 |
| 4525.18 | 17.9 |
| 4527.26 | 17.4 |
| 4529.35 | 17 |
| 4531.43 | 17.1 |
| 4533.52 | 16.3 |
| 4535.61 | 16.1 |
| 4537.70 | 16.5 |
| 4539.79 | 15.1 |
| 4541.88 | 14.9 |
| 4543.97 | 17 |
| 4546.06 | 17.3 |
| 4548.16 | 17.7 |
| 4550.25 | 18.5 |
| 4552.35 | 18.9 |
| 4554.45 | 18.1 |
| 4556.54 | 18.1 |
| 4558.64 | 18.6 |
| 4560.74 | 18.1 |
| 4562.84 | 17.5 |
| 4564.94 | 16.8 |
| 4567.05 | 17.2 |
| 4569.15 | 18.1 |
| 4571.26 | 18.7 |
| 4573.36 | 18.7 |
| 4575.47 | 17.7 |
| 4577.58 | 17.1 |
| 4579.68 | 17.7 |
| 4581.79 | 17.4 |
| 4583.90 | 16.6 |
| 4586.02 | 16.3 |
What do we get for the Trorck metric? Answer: 262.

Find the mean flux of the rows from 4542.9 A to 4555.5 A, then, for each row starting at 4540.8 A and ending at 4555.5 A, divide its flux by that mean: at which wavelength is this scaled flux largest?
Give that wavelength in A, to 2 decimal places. 4552.35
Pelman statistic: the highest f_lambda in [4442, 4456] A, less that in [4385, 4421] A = 1.0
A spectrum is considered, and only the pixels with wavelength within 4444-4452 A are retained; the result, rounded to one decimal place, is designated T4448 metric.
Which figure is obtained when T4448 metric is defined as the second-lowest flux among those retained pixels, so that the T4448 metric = 17.1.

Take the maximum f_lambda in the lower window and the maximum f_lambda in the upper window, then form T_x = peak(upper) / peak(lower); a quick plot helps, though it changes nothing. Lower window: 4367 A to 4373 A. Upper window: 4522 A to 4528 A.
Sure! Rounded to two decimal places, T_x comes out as 1.07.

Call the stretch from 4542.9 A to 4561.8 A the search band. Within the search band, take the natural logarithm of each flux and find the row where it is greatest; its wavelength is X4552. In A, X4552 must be 4552.35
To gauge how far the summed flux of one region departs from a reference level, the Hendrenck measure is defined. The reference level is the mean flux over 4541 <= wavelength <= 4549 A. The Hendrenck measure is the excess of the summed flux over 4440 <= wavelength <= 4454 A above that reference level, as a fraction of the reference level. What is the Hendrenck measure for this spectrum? 6.1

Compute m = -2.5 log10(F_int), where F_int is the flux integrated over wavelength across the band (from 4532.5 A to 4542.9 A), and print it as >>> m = -5.54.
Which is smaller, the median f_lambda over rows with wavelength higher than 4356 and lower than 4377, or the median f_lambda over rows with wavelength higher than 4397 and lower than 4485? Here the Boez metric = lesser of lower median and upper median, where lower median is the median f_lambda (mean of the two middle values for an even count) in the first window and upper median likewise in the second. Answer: 15.6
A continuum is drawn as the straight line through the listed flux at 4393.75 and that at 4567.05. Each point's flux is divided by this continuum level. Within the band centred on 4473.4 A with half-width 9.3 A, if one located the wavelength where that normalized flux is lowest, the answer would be 4465.14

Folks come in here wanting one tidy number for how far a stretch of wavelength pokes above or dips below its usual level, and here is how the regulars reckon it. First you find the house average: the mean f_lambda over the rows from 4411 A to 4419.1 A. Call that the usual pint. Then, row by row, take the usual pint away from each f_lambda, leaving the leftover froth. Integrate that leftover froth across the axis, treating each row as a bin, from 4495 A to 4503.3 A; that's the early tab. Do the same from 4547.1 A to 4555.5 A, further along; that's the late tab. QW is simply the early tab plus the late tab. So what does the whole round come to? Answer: 34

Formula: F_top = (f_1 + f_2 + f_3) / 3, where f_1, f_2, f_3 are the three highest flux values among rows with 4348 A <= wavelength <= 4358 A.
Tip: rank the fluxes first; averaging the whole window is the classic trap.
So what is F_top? 15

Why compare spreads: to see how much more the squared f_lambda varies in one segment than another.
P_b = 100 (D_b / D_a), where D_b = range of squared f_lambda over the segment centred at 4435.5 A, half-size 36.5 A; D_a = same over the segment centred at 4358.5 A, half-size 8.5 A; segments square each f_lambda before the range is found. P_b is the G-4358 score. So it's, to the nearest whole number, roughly 284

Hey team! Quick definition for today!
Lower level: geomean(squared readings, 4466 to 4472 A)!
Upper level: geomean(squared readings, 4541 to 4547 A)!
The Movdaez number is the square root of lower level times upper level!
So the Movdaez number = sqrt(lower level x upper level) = 251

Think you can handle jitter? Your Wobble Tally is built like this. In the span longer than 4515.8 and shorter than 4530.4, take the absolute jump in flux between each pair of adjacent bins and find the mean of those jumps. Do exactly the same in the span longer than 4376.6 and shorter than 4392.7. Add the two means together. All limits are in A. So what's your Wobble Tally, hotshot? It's 1.22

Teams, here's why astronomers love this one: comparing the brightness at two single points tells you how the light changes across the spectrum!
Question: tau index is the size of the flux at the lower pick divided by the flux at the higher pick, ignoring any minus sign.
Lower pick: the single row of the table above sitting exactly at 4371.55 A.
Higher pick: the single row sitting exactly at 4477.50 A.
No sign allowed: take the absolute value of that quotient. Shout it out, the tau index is 0.96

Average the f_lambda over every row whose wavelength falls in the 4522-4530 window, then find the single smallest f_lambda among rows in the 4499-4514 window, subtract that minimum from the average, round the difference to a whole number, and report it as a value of 1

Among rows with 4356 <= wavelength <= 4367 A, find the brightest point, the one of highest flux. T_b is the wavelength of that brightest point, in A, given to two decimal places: 4361.50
